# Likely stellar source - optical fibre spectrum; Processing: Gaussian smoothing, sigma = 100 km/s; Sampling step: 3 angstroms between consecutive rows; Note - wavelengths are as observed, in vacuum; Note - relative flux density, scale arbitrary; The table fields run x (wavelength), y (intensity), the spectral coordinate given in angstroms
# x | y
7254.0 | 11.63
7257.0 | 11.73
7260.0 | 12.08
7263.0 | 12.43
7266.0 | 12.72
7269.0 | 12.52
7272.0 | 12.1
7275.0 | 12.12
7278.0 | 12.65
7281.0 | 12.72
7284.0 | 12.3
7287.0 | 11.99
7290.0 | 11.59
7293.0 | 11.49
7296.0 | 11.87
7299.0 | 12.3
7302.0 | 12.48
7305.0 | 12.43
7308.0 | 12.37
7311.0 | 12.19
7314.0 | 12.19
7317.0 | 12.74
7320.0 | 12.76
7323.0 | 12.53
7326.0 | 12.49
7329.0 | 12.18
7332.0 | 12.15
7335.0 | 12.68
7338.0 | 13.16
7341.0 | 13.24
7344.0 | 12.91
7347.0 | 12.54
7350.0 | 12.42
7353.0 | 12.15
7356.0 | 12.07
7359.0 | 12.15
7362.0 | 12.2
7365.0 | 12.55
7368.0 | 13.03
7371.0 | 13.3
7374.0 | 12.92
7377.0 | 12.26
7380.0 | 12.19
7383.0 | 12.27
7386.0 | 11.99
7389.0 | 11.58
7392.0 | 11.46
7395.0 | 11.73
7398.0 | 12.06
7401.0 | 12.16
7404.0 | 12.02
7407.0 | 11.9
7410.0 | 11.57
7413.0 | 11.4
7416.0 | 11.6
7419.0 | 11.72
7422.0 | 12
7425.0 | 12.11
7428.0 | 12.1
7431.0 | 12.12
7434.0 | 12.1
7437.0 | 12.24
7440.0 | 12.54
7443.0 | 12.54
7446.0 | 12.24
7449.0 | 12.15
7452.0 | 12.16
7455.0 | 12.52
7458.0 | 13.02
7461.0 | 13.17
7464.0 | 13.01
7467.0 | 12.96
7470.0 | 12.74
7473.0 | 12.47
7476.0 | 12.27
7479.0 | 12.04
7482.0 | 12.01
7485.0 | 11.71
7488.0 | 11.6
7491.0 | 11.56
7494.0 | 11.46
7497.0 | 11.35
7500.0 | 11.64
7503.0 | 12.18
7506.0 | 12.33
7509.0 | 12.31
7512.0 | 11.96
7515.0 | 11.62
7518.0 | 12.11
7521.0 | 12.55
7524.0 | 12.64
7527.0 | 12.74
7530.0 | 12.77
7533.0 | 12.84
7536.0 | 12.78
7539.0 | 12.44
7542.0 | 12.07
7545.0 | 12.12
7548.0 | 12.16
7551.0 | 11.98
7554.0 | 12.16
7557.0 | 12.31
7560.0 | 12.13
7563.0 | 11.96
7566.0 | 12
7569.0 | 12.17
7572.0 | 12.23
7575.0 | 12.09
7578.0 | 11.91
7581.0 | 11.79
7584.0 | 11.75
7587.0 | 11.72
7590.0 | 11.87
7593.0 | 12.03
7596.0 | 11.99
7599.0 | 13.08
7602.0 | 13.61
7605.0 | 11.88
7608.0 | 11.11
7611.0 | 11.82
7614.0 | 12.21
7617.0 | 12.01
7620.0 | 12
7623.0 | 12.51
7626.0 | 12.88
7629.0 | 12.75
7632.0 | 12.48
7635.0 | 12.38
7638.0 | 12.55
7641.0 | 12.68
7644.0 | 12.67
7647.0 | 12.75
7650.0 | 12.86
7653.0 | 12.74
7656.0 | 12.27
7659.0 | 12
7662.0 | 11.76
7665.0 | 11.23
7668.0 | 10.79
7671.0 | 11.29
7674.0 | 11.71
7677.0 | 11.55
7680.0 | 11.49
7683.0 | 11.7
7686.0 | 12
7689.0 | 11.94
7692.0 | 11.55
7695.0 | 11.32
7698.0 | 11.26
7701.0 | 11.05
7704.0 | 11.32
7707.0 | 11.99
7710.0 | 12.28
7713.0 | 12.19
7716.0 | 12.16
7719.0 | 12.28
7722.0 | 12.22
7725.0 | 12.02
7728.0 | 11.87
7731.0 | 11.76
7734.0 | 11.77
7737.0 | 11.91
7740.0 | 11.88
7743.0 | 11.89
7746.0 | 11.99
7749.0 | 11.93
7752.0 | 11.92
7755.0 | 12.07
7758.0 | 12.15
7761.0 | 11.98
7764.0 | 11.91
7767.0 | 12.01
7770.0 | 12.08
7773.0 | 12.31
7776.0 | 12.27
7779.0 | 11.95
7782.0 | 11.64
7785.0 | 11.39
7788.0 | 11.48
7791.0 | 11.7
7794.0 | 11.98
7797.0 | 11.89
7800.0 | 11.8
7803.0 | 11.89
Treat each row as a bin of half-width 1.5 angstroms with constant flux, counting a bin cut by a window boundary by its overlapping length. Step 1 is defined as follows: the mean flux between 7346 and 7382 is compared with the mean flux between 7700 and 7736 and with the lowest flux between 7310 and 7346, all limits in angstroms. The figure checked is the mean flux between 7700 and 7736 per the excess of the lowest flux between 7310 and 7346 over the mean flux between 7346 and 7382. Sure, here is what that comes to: -36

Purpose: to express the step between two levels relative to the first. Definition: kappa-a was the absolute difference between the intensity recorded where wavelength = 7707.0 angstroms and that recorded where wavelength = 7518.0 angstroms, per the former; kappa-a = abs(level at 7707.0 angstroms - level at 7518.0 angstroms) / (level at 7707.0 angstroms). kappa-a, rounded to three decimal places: 0.010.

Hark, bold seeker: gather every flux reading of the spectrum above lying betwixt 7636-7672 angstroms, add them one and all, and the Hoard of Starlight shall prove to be 145.6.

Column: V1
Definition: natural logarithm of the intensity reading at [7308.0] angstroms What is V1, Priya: 2.52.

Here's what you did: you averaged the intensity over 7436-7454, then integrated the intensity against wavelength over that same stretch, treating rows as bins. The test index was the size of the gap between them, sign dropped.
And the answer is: 209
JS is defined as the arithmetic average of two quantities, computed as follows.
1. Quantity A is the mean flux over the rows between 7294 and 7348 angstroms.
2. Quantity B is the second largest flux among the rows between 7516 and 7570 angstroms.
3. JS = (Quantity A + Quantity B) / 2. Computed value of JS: 12.6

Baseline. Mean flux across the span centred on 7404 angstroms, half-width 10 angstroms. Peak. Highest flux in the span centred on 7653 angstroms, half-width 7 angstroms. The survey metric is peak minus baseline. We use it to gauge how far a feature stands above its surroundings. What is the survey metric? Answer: 1.0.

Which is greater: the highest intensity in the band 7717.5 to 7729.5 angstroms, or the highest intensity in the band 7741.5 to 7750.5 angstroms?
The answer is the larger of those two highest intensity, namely 12.3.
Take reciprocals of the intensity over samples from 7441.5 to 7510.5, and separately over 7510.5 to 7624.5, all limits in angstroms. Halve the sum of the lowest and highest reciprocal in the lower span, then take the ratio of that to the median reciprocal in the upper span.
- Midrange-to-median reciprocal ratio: 0.99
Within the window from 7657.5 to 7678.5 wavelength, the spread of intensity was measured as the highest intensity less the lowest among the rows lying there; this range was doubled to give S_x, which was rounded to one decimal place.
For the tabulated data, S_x 2.4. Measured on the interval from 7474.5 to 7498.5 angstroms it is 1.8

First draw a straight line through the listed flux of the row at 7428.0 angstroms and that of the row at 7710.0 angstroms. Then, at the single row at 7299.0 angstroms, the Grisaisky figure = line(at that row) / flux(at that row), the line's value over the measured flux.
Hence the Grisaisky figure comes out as 0.98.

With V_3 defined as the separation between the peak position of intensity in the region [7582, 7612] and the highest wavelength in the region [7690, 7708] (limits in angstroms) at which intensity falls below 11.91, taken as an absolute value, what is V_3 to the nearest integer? 102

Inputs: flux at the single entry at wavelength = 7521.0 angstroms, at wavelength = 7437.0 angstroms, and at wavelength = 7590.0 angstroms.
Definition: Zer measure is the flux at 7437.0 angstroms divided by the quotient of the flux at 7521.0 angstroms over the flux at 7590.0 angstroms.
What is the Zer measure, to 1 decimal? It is 11.6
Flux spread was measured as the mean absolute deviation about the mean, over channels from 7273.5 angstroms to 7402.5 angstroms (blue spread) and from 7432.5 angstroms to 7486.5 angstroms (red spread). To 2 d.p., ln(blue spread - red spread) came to -4.41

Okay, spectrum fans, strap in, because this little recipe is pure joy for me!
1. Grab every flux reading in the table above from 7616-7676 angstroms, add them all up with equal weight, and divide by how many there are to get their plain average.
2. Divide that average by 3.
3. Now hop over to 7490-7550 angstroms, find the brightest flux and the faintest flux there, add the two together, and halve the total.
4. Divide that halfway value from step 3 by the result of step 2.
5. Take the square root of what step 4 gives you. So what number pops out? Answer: 1.72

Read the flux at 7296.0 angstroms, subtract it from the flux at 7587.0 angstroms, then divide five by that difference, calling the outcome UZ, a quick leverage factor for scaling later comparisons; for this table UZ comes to -33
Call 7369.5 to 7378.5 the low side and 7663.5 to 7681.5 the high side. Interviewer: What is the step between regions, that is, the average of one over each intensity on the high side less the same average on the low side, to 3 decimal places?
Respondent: 0.010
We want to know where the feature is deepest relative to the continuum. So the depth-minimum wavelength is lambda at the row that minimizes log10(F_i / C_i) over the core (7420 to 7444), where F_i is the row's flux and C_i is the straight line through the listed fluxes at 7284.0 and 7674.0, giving 7422.0 angstroms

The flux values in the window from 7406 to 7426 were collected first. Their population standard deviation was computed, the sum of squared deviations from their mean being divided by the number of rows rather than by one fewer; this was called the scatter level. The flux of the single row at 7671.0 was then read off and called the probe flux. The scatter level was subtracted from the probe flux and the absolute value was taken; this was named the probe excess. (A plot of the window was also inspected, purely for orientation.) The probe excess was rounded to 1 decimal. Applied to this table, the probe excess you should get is 11.1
